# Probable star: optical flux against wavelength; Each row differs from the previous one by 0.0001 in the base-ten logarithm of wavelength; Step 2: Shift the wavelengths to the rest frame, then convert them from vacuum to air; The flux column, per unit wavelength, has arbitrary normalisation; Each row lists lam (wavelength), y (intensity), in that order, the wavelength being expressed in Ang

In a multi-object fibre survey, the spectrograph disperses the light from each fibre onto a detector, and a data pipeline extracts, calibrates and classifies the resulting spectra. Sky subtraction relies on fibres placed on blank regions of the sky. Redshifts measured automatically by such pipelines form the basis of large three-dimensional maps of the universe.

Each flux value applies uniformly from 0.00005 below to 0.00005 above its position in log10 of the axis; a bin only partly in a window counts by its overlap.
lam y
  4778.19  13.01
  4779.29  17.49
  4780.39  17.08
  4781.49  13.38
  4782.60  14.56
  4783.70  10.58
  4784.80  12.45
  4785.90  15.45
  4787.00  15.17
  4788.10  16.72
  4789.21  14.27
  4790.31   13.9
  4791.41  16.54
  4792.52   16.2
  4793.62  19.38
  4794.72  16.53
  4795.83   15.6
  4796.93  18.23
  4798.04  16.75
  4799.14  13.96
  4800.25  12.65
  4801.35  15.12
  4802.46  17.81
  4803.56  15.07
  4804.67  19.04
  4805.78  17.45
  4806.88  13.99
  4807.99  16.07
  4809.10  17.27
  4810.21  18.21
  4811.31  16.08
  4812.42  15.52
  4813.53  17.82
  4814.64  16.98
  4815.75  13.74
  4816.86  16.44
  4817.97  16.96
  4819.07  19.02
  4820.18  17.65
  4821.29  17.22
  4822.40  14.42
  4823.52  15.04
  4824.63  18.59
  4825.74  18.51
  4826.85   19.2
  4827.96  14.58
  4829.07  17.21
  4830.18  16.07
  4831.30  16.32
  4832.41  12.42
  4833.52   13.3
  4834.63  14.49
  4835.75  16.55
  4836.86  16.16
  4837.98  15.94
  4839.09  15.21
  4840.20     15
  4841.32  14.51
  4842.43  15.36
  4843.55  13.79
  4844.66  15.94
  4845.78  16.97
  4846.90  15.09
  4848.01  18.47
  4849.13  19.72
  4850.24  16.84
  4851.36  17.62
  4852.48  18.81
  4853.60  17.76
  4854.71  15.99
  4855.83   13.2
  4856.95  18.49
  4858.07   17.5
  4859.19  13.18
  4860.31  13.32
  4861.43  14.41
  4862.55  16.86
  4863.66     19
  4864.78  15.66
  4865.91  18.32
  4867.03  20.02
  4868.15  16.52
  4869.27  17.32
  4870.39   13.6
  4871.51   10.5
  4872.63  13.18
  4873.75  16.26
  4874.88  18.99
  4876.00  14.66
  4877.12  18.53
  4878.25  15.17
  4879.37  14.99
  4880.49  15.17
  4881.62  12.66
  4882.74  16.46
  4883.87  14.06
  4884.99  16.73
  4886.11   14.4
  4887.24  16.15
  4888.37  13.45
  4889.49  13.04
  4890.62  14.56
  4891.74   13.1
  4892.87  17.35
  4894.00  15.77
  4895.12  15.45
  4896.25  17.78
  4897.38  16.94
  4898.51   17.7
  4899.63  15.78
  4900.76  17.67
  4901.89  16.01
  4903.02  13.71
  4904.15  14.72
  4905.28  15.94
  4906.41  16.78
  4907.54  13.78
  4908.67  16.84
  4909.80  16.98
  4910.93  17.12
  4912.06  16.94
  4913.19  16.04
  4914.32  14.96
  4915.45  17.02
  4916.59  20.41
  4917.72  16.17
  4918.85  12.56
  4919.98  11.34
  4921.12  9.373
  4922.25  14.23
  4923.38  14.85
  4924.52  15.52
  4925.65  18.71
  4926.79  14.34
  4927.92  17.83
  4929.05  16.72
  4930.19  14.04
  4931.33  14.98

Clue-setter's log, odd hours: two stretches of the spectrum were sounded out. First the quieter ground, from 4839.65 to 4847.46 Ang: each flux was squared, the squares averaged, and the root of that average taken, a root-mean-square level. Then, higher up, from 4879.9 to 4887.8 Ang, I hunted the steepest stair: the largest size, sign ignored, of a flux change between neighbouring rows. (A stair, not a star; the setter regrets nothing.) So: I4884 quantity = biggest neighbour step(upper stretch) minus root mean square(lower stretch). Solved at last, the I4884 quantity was -11.5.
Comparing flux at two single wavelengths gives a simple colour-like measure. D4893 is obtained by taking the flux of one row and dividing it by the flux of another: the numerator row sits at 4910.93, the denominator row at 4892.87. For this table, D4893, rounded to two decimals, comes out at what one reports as 0.99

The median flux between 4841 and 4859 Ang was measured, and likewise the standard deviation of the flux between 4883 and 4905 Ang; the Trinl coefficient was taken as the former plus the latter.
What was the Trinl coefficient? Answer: 18.5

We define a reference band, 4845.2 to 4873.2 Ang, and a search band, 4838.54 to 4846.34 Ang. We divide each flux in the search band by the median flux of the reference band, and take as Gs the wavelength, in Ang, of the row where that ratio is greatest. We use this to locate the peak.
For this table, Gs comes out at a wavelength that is 4845.78 Ang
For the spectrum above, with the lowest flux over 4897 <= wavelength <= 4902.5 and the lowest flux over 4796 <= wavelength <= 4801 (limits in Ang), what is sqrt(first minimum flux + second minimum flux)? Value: 5.33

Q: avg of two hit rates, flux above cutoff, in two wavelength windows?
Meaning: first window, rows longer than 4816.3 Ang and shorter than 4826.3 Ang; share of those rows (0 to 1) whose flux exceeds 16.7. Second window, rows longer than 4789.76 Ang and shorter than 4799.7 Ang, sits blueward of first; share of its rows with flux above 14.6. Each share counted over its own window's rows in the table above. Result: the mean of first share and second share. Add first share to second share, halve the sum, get 0.72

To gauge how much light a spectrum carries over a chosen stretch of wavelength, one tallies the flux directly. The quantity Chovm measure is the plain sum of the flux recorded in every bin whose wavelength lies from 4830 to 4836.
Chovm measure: 89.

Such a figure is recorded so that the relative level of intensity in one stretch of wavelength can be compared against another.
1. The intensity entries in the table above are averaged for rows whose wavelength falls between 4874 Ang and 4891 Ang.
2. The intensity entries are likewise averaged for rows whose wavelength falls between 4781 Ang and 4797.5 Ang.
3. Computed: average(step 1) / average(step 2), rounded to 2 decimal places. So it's 1.00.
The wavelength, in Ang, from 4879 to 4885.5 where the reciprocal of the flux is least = 4884.99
